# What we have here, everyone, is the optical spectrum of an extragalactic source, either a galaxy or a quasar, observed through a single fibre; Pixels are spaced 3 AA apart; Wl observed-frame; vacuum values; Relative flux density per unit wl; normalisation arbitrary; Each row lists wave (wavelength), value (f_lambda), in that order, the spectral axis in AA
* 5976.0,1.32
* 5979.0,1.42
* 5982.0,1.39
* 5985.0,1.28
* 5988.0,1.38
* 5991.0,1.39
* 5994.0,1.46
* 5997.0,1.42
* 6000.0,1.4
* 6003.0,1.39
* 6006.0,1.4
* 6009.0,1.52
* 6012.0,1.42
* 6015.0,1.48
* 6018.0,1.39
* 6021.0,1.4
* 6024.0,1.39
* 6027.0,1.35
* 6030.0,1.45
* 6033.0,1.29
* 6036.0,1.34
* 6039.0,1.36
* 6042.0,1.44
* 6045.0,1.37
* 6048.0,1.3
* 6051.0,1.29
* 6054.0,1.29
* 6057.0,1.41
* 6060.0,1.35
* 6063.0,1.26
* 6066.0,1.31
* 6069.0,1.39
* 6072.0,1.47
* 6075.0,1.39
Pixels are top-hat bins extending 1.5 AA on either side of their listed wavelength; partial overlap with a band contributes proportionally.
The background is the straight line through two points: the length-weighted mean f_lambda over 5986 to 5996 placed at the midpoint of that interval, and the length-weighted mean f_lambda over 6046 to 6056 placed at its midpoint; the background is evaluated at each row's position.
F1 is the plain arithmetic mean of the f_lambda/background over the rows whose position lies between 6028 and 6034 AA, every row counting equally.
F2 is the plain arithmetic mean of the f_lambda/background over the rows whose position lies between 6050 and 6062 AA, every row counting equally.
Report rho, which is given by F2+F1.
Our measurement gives 2.06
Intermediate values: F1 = 1.03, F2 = 1.031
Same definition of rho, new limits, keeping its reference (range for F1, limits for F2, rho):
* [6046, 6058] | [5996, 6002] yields 2.03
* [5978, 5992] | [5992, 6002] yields 1.99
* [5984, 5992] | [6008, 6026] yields 2.01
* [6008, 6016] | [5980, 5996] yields 2.06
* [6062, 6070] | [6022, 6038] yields 2.05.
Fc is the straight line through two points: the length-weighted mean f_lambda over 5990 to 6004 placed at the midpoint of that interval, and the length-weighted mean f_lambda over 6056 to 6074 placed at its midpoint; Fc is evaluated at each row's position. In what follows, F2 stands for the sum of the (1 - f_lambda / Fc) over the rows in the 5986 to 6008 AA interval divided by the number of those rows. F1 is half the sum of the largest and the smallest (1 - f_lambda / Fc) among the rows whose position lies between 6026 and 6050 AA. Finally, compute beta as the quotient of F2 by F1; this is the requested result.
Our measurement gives 0.4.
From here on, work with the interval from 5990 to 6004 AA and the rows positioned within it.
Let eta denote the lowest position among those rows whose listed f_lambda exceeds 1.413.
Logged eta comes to 5994.0 AA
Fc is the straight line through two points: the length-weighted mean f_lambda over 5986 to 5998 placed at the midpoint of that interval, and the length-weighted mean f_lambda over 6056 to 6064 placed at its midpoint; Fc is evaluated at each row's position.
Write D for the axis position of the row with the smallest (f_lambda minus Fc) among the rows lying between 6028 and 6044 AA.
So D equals 6033.0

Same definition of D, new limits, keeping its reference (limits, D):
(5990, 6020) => 5991.0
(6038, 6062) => 6051.0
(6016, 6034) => 6033.0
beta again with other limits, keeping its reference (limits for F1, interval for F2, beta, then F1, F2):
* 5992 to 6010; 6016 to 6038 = -0.4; -0.034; 0.014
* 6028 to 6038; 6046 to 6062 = 2.4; 0.013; 0.032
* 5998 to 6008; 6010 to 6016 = -3.7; 0.009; -0.035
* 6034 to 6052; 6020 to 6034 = 1.2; 0.009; 0.011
